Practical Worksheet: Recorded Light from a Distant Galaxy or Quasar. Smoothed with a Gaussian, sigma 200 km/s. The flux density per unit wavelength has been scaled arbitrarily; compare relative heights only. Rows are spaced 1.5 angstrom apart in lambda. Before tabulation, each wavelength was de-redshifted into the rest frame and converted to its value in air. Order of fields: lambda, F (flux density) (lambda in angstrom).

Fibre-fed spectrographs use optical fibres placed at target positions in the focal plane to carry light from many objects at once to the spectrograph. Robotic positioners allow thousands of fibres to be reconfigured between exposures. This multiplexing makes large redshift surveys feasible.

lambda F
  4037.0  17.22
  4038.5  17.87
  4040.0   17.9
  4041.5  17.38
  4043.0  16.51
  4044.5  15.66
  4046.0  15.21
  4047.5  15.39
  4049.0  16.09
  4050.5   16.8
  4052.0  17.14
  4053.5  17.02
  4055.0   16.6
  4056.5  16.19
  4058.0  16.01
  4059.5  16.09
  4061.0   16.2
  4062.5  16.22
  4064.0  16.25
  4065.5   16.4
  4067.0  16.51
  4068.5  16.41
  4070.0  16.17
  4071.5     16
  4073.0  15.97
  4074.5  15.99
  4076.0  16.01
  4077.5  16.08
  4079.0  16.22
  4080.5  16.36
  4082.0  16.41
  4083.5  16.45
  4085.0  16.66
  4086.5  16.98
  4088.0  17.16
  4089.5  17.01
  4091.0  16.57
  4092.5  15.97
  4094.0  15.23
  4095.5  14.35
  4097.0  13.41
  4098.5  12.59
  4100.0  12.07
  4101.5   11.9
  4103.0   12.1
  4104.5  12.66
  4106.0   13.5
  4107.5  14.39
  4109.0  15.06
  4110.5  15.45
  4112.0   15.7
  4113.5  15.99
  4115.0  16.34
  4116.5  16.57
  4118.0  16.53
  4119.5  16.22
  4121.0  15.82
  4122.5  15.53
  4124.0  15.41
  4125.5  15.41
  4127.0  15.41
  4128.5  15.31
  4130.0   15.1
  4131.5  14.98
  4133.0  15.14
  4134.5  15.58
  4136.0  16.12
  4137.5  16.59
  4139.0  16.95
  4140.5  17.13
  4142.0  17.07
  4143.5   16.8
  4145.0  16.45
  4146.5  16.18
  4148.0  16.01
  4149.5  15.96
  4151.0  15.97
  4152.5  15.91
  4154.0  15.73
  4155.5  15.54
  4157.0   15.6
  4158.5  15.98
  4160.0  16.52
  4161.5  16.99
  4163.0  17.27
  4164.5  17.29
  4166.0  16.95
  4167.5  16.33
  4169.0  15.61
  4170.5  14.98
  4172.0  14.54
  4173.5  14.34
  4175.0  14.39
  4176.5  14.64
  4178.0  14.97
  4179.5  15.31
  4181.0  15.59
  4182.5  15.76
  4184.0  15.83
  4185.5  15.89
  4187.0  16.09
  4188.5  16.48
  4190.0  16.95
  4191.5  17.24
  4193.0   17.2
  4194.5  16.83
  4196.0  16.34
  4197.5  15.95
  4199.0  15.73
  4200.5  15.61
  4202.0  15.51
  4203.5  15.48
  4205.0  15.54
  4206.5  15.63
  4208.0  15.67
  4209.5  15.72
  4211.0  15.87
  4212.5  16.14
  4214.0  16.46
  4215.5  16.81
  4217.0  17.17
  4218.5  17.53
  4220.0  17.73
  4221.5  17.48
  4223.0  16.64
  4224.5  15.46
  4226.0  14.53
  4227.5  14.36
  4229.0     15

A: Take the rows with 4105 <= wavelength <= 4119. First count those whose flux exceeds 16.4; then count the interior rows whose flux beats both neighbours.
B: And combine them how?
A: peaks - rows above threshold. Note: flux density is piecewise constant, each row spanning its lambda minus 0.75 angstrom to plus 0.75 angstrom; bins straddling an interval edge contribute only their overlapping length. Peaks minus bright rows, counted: -1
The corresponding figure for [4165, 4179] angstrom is -1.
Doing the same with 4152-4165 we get -4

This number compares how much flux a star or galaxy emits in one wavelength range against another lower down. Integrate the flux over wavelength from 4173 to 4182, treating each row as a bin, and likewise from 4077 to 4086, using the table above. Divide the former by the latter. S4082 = 0.91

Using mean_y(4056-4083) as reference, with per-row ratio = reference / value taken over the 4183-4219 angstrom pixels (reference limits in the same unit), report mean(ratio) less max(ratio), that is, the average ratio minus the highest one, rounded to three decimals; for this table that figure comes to -0.047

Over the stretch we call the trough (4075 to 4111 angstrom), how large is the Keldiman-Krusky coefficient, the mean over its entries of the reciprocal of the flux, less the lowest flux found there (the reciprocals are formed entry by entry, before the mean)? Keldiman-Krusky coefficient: -11.8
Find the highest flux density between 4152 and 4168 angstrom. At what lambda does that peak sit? 4164.5 angstrom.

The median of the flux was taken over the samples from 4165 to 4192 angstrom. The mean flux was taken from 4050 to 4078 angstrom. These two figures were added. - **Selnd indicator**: 32.0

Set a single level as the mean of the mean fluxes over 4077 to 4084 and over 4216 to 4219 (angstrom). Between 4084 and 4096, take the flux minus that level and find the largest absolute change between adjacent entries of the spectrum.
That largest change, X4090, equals 0.88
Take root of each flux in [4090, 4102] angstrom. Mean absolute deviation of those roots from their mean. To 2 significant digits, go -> 0.20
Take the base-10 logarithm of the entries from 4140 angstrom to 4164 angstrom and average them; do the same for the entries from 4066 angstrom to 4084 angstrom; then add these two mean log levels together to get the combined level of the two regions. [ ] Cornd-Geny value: 2.422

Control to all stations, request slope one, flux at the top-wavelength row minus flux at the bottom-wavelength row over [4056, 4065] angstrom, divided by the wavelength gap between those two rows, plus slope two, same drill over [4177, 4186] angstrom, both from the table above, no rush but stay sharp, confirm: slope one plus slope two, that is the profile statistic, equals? 0.13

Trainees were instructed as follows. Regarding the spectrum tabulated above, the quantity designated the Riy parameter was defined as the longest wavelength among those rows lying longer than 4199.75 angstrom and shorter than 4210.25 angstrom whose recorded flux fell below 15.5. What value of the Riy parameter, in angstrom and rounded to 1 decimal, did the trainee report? 4203.5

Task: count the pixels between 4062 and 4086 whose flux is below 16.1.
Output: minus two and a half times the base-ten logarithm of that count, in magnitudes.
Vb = -1.75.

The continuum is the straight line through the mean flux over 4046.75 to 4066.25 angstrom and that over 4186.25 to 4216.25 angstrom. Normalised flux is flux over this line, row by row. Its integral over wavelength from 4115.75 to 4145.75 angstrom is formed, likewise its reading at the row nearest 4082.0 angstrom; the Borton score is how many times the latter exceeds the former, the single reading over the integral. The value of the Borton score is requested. 0.0341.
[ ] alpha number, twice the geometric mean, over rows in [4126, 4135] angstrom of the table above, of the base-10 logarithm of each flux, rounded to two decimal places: 2.37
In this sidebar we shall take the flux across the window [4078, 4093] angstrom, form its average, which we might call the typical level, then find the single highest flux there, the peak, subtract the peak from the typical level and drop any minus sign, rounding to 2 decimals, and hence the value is 0.58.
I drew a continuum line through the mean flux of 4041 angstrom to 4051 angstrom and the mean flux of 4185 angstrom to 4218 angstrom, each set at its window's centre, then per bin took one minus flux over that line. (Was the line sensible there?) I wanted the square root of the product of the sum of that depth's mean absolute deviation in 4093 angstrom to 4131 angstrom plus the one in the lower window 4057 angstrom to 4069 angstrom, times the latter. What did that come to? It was 0.026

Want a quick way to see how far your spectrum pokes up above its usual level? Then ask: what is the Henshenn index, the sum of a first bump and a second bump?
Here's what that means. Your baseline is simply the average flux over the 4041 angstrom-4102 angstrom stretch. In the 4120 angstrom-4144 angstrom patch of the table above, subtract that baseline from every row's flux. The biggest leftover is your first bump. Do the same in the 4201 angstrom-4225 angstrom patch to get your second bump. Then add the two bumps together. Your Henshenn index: 3.1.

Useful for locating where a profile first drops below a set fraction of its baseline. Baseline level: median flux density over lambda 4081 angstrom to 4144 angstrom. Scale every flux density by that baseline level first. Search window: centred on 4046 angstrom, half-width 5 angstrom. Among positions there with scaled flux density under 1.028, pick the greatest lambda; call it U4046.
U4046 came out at 4047.5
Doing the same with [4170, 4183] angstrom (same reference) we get 4182.5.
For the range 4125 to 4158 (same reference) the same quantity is 4157.0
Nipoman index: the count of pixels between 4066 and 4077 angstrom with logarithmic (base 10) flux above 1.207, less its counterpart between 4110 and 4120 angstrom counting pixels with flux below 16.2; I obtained 0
